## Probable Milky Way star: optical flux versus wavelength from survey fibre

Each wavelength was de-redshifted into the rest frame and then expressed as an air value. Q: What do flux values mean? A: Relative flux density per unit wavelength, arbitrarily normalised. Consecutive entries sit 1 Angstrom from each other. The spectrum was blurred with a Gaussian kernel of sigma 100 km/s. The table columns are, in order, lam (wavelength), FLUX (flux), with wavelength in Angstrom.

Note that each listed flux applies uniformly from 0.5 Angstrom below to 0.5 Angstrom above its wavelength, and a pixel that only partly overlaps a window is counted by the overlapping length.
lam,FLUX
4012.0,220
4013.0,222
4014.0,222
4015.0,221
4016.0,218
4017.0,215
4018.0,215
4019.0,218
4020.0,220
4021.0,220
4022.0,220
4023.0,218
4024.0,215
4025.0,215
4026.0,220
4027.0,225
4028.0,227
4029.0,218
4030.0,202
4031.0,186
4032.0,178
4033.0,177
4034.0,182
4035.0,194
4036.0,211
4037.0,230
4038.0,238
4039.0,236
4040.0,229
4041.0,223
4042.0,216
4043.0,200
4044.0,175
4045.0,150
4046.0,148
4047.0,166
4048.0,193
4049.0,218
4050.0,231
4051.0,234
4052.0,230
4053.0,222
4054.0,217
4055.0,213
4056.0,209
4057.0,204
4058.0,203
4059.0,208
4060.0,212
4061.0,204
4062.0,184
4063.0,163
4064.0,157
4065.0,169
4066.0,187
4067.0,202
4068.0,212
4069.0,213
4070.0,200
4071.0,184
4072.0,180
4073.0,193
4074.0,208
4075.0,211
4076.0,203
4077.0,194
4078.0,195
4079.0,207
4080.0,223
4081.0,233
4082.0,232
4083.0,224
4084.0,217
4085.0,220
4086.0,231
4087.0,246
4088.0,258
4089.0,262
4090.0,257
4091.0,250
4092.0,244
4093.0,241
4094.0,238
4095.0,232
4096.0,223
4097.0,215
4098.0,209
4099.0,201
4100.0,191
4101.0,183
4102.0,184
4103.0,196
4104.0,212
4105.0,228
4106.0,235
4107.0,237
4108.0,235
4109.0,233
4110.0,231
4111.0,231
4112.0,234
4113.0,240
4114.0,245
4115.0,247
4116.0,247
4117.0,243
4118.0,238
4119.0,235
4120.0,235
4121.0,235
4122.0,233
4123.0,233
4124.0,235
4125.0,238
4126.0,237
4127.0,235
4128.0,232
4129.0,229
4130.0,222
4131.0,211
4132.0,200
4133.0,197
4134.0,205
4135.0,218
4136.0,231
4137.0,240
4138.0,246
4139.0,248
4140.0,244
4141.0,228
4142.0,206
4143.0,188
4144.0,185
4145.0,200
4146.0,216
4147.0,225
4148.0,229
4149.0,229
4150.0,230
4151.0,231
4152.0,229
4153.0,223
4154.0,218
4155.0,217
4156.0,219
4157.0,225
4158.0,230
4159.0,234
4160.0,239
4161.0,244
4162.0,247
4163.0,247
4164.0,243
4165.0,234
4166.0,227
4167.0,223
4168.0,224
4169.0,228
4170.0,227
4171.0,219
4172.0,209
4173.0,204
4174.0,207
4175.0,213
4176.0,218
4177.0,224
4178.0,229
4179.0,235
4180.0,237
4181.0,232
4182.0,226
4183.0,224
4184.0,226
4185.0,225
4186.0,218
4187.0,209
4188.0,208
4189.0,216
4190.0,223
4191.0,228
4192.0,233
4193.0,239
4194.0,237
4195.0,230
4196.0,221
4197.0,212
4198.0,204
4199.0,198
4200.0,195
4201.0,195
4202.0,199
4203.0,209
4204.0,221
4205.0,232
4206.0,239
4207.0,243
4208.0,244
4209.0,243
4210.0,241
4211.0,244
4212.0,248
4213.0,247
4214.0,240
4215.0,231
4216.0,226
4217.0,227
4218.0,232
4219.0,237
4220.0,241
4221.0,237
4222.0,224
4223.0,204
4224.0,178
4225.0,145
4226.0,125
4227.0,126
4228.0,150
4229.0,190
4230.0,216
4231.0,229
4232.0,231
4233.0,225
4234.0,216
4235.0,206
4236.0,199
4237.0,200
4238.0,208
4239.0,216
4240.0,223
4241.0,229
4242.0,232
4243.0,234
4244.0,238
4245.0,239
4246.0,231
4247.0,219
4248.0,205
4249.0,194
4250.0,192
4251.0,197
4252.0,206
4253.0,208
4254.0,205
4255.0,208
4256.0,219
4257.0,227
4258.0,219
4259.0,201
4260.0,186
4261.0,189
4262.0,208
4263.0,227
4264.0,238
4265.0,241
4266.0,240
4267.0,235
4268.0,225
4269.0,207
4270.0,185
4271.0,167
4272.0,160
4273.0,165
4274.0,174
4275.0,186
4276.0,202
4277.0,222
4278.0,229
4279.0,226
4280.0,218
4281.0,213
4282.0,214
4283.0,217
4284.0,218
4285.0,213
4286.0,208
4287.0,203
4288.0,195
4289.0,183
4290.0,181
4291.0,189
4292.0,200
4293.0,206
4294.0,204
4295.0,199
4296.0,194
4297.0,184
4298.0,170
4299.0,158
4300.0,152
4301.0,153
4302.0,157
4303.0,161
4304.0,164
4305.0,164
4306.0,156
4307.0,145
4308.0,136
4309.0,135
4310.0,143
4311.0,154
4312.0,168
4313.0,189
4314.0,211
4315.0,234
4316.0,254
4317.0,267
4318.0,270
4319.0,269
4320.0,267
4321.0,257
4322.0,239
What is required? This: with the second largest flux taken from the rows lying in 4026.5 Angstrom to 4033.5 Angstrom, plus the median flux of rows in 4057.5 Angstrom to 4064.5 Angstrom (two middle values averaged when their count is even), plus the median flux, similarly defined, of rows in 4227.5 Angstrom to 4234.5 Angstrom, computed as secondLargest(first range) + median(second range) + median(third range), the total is 644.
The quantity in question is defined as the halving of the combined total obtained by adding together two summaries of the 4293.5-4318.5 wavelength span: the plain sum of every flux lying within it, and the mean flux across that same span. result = 2351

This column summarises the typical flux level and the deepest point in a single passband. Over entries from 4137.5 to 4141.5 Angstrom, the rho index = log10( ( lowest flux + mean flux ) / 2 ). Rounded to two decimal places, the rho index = 2.37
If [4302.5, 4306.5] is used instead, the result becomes 2.20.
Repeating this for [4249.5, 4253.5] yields 2.29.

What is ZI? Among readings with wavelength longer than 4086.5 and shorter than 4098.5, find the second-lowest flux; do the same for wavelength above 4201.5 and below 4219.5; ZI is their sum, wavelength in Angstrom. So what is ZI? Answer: 424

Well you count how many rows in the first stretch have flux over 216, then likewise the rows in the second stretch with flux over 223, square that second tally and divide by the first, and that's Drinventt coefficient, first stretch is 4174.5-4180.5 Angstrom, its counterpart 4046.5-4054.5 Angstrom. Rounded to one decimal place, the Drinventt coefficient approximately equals 1.8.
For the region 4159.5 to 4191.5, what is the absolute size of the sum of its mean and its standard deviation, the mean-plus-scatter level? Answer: 237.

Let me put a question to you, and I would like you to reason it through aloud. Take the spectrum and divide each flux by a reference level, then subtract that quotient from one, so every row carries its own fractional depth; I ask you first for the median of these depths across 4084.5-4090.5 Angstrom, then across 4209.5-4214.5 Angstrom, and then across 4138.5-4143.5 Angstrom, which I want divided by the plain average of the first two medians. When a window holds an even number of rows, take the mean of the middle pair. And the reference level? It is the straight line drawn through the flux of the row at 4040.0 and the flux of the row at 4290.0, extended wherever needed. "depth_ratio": 0.5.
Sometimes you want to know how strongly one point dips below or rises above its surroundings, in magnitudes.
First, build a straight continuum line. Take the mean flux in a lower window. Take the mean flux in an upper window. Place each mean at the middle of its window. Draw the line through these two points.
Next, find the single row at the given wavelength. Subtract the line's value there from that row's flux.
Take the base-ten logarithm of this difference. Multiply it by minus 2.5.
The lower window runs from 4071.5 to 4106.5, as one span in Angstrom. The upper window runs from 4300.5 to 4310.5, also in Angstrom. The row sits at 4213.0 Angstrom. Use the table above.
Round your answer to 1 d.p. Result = -4.6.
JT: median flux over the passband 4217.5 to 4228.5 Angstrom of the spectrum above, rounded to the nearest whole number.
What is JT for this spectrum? 204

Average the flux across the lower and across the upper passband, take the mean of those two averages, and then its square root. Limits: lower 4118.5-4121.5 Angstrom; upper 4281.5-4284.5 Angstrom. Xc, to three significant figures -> 15.0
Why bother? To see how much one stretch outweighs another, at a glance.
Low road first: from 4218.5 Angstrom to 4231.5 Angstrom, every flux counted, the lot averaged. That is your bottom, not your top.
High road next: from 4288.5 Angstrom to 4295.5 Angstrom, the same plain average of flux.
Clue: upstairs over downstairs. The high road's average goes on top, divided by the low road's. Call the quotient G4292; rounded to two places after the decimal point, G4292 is 1.01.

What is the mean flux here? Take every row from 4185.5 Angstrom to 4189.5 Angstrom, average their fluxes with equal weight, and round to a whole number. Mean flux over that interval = 213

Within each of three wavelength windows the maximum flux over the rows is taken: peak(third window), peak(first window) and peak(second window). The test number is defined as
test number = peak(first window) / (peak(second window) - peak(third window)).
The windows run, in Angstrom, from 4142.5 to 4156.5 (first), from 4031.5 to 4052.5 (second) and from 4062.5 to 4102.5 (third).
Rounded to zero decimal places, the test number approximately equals -10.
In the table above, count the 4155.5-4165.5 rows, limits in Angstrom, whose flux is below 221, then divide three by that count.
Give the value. 3.0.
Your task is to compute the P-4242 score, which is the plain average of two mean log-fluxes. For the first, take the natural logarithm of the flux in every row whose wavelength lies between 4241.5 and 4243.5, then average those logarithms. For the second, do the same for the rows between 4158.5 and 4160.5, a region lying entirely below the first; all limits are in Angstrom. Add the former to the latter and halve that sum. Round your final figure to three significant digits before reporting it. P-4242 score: 5.46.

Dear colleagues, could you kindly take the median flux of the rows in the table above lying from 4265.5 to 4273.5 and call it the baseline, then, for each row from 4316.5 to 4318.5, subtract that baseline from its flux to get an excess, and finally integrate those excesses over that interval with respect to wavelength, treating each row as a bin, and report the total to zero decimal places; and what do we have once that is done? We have 145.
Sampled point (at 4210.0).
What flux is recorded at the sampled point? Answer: 241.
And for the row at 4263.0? 227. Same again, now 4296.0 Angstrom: 194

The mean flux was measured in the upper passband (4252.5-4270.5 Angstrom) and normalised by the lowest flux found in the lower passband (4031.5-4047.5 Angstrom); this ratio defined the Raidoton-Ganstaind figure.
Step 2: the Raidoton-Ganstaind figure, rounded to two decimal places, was 1.45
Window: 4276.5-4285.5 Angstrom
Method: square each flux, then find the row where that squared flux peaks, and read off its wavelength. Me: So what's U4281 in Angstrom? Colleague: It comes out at 4278.0 Angstrom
